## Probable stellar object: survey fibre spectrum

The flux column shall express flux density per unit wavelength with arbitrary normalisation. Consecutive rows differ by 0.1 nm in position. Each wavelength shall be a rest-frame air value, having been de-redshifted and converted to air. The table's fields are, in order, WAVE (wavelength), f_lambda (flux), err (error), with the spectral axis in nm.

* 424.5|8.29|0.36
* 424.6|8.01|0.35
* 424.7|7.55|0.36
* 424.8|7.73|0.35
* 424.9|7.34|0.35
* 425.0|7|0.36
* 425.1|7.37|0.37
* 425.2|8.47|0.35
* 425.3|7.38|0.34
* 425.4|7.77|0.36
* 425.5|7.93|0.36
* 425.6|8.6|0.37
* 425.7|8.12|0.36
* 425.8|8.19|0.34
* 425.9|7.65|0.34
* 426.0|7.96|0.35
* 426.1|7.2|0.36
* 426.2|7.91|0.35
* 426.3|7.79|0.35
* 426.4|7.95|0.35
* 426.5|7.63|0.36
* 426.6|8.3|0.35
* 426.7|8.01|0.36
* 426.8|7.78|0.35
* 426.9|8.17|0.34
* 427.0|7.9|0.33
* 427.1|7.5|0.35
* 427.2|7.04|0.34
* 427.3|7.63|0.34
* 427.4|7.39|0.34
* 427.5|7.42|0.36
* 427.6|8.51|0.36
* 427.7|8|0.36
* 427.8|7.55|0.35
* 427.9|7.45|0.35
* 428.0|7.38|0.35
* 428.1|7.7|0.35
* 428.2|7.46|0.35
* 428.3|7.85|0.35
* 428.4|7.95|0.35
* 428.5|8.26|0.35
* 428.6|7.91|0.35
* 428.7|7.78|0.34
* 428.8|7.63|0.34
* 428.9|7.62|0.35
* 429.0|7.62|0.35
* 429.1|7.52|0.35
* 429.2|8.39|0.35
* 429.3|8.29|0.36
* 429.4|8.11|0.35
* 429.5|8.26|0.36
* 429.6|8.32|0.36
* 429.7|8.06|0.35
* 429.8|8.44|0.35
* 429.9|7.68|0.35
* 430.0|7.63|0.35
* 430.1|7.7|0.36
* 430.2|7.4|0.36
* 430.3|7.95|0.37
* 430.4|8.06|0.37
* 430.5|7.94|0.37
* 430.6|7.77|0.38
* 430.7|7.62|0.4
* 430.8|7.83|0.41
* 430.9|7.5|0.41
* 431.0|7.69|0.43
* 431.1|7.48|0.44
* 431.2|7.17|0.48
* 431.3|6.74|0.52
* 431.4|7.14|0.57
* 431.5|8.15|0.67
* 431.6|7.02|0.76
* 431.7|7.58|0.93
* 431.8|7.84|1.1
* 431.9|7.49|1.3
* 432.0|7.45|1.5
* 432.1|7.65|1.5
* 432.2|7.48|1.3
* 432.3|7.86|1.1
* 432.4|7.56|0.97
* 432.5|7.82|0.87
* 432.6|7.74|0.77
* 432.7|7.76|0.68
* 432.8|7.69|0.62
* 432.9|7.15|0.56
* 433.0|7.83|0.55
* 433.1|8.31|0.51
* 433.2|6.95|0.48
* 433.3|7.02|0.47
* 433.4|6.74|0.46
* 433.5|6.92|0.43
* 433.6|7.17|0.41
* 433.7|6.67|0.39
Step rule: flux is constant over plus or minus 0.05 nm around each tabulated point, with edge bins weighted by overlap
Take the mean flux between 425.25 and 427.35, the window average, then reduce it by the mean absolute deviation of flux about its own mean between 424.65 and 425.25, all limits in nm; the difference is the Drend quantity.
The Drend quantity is 7.48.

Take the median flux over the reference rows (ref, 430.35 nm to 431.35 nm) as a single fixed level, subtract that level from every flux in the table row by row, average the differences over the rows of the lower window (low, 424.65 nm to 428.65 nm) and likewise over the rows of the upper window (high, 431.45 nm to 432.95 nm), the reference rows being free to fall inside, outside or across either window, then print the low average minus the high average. 0.15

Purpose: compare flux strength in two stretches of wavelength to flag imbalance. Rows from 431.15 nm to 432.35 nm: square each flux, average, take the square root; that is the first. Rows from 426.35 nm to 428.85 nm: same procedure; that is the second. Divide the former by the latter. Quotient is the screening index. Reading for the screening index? 0.96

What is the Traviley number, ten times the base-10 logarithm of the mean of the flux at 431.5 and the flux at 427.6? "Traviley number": 9.2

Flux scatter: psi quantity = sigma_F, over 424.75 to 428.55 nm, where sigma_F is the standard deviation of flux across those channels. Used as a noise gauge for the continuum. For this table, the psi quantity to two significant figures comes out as 0.39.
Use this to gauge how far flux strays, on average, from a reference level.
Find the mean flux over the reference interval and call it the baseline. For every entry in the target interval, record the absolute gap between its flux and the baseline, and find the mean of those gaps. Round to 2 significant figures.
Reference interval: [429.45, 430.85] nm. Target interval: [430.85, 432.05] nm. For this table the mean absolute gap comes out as 0.51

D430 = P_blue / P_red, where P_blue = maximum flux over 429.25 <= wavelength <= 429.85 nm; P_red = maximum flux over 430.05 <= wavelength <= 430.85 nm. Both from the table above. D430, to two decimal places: 1.05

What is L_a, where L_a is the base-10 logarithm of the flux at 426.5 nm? 0.883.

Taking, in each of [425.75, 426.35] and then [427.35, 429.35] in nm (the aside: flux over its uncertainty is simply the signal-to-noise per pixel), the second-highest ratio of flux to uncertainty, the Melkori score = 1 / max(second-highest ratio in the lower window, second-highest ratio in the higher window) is 0.0423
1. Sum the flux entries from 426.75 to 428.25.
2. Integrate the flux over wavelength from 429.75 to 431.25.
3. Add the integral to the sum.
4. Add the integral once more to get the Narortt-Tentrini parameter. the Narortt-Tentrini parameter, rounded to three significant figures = 138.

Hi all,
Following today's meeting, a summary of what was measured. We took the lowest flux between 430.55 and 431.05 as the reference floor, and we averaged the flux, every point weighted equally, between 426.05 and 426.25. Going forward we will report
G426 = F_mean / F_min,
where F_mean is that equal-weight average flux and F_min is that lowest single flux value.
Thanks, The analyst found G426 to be 1.01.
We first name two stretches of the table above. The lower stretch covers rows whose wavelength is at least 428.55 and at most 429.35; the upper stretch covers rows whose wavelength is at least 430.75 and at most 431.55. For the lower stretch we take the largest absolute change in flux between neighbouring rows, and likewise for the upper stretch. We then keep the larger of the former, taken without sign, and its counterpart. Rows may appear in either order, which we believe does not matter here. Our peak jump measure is 1.0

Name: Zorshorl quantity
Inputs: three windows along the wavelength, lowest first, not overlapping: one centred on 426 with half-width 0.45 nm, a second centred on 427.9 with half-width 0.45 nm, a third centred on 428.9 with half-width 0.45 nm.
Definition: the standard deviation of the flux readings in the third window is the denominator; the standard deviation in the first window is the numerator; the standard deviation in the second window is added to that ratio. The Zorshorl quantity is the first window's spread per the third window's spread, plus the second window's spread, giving 1.5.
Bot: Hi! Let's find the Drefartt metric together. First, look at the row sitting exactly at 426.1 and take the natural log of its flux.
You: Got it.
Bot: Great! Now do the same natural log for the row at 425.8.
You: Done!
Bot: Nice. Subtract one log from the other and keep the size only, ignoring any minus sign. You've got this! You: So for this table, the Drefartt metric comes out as 0.13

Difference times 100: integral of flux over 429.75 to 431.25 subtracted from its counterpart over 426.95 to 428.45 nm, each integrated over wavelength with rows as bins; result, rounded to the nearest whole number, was -11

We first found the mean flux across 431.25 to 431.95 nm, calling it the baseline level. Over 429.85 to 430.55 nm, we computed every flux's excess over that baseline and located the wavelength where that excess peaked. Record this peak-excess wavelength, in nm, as 430.4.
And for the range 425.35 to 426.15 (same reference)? 425.6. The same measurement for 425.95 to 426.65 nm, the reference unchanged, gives 426.6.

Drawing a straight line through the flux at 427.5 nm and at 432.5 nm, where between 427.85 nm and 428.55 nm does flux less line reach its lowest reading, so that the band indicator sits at 428.0 nm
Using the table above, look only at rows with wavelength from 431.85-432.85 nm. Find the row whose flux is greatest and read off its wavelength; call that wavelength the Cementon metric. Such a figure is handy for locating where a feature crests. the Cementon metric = 432.3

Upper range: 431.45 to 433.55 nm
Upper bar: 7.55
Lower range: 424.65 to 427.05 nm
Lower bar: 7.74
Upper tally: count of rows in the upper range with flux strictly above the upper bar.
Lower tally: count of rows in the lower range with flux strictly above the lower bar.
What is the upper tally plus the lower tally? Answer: 27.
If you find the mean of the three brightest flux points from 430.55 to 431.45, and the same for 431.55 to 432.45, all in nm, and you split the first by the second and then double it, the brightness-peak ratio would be 1.99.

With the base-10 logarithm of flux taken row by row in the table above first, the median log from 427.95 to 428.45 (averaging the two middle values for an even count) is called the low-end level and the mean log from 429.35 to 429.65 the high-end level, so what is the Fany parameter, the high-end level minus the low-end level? 0.029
